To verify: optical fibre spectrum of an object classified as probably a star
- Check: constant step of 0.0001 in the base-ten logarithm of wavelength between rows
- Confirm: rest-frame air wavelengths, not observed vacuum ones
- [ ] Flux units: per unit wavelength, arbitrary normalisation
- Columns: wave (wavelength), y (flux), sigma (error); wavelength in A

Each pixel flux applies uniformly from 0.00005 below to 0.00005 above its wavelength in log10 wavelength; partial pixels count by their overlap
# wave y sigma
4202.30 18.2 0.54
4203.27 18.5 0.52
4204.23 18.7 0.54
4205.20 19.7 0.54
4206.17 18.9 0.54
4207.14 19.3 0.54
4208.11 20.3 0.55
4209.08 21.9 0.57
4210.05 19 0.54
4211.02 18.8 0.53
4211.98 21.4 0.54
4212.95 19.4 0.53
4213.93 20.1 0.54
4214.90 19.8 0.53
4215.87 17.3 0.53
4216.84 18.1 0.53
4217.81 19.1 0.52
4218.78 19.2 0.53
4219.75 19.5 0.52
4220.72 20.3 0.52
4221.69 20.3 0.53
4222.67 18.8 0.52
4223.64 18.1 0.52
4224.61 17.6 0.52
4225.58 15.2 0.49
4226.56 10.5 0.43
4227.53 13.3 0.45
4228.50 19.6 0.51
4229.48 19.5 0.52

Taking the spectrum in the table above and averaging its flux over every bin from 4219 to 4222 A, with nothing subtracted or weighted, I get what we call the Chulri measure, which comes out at 20.0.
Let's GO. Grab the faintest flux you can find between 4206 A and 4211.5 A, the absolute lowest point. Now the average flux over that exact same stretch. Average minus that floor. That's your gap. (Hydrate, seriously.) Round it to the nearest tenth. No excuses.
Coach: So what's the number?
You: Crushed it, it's 0.9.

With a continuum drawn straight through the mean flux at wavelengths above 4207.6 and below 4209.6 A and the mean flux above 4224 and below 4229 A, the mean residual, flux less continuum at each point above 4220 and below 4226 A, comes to 2.0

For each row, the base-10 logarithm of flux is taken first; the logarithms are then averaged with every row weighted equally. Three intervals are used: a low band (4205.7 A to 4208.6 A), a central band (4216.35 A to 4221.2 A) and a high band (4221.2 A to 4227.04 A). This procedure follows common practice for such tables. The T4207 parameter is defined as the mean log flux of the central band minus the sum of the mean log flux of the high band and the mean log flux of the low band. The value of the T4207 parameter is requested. -1.22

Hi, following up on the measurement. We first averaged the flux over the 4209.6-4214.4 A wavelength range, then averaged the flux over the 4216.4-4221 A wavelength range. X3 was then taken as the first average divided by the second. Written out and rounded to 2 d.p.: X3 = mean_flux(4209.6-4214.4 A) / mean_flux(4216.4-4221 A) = 1.03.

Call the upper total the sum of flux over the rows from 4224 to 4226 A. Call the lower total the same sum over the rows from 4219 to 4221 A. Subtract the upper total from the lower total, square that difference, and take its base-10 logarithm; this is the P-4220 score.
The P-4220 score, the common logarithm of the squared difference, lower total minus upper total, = 1.7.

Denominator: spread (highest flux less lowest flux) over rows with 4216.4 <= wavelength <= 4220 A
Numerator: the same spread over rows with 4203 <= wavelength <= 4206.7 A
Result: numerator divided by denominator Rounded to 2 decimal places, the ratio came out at 0.86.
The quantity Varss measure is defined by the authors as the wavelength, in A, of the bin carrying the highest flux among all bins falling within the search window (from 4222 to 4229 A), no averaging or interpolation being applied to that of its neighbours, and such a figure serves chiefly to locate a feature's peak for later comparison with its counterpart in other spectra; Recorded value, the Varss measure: 4228.50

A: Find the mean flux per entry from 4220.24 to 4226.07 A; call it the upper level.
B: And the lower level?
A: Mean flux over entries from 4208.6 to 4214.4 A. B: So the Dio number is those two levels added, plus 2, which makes 40.5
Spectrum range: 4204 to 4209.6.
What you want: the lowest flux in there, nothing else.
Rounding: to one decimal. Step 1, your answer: 18.7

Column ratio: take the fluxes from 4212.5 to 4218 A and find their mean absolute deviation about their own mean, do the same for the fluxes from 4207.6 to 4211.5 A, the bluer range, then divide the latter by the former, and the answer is 1.3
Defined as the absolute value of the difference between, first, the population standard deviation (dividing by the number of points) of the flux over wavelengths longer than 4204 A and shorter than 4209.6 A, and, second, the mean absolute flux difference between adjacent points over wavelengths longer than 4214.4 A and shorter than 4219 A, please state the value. 0.0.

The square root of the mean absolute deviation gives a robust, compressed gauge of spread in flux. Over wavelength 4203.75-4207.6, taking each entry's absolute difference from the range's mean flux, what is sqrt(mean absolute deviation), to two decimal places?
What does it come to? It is 0.59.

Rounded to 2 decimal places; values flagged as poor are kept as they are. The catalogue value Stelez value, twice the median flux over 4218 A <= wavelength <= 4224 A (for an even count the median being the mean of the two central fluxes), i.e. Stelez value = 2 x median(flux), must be 38.70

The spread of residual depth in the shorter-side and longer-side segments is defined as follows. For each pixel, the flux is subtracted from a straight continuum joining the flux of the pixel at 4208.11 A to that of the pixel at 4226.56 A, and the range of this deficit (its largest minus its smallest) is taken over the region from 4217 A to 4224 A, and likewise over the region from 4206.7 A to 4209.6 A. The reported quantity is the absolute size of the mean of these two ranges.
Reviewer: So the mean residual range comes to 3.4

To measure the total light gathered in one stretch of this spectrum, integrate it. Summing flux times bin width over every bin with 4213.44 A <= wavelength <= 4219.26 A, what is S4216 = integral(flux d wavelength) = 110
